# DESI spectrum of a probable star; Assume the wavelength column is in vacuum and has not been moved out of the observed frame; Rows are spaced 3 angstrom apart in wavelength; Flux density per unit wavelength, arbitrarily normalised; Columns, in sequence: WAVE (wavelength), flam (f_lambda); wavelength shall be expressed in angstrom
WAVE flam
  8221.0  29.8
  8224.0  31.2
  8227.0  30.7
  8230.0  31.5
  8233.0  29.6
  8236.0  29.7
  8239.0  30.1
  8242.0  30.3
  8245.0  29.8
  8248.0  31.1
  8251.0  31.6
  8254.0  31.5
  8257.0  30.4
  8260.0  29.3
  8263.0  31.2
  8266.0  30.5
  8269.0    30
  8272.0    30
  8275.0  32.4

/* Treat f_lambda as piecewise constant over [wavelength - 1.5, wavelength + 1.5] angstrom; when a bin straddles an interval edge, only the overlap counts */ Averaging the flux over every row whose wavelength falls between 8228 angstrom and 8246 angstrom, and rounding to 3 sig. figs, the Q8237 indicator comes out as 30.2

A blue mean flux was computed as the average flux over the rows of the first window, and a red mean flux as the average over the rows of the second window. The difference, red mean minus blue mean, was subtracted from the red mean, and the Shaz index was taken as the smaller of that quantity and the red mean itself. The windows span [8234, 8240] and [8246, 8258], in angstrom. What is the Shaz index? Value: 29.9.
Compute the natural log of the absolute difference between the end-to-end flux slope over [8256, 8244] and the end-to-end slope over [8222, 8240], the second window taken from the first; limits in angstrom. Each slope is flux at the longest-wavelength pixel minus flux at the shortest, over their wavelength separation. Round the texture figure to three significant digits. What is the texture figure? -1.34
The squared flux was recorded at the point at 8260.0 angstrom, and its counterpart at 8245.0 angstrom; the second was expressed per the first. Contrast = 1.03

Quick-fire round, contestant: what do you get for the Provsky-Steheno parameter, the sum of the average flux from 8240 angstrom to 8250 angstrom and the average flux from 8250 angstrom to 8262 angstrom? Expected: 61.1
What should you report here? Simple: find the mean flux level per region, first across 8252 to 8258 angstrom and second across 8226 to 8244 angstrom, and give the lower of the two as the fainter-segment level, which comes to 30.3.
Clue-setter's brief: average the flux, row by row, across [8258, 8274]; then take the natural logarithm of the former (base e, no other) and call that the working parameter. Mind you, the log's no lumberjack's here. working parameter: 3.41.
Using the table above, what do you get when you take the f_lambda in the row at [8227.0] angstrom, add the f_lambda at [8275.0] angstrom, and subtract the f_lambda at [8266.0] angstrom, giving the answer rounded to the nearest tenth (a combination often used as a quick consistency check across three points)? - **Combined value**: 32.6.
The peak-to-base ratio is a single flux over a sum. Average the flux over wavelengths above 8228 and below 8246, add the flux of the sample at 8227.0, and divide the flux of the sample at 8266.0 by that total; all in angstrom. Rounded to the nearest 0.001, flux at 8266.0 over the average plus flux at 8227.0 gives 0.501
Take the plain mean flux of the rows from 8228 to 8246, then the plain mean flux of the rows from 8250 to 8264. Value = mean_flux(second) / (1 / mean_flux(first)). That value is 929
